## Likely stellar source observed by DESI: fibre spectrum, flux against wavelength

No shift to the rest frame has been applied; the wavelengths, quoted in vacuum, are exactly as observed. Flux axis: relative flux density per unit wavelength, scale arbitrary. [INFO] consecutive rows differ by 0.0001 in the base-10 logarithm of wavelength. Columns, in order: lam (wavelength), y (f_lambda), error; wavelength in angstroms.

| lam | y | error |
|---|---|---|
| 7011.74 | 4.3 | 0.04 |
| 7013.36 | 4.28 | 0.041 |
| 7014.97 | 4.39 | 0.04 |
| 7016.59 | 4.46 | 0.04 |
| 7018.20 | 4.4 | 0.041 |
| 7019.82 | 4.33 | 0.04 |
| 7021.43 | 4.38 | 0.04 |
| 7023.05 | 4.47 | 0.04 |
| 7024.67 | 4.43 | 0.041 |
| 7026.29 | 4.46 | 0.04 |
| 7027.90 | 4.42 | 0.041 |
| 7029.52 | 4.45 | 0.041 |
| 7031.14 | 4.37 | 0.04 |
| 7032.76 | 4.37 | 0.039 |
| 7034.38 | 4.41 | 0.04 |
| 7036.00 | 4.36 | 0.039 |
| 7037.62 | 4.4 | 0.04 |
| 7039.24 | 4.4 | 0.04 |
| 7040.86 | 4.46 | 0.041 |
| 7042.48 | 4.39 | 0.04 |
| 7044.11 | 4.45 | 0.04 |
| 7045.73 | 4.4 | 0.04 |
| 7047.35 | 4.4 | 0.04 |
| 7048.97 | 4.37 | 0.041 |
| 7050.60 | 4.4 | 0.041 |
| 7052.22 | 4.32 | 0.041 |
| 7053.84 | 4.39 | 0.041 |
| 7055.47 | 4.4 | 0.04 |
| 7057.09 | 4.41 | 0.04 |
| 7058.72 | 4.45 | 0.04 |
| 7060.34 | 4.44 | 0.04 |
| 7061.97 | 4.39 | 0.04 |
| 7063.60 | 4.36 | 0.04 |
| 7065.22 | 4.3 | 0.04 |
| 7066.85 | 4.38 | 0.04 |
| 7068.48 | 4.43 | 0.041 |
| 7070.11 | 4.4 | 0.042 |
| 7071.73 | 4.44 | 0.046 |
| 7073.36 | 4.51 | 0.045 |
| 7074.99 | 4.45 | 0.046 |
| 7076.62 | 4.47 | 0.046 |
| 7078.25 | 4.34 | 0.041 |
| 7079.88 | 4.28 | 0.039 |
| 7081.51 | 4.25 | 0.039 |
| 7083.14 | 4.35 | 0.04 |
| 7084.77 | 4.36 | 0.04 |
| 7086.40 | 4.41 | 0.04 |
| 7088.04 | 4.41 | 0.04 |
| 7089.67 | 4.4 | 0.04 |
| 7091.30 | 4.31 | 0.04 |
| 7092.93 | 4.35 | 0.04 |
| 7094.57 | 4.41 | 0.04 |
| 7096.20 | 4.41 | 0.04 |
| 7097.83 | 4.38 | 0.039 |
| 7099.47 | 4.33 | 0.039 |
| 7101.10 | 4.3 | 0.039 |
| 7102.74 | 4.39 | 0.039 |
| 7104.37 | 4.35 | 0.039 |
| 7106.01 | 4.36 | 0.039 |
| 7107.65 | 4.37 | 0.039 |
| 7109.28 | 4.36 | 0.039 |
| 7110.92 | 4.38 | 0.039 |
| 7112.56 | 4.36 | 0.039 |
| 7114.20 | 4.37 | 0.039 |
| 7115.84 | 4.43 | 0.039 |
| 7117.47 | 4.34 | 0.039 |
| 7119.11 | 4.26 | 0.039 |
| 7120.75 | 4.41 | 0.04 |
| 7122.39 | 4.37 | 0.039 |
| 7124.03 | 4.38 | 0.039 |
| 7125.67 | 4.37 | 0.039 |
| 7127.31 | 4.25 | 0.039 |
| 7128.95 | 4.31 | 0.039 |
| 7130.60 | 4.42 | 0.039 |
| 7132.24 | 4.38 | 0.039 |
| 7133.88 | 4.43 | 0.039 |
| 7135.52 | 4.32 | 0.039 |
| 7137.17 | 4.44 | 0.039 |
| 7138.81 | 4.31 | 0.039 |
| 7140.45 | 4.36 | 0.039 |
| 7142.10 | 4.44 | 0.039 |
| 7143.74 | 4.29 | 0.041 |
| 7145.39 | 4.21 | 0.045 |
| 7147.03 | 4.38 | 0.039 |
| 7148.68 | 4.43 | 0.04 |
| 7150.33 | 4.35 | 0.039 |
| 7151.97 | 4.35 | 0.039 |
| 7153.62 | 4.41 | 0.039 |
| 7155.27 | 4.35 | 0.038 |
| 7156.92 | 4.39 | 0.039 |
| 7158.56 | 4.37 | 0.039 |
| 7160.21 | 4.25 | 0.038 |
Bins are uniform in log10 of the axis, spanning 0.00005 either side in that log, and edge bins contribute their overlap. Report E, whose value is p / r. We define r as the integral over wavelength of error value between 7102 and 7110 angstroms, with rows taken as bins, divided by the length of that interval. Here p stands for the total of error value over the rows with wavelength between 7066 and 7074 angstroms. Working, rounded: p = 0.214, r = 0.0390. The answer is 5.48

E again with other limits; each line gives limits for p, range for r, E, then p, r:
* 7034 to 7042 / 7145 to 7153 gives 4.98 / 0.200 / 0.0401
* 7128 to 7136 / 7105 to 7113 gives 5.00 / 0.195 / 0.0390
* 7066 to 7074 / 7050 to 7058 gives 5.27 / 0.214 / 0.0406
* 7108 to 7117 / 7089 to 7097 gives 4.87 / 0.195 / 0.0400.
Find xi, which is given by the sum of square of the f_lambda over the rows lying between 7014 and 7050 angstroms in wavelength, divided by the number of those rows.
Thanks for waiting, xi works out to 19.4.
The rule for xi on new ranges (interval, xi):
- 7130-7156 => 19.1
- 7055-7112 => 19.2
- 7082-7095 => 19.1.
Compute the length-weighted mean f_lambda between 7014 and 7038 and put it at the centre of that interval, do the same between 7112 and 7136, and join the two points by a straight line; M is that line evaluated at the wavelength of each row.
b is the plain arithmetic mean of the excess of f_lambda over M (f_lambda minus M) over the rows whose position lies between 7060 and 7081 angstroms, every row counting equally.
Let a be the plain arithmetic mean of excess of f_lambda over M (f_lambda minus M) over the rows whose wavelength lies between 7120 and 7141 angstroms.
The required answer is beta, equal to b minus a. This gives 0.006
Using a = 0.007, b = 0.013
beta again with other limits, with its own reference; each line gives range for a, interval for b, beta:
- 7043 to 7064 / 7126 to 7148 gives -0.011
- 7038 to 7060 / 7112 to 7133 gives -0.011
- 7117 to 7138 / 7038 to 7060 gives 0.007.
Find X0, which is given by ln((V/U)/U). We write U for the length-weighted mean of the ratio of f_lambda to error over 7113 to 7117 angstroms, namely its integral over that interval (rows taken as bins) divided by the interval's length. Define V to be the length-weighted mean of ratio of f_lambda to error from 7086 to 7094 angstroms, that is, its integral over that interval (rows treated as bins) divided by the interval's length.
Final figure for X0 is -4.76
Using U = 113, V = 109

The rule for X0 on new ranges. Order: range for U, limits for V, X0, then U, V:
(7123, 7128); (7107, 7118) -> -4.70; 111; 112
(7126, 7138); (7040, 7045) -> -4.74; 112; 110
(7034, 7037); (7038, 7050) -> -4.73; 111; 109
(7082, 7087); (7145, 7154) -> -4.69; 109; 109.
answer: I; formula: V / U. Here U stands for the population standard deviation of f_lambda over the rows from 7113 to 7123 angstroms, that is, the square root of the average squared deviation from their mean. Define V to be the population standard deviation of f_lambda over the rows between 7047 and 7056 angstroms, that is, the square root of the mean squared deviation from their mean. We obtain 0.5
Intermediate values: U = 0.055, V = 0.03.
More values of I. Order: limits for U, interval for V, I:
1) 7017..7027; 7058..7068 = 1.0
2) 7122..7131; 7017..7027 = 0.9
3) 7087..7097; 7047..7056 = 0.8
